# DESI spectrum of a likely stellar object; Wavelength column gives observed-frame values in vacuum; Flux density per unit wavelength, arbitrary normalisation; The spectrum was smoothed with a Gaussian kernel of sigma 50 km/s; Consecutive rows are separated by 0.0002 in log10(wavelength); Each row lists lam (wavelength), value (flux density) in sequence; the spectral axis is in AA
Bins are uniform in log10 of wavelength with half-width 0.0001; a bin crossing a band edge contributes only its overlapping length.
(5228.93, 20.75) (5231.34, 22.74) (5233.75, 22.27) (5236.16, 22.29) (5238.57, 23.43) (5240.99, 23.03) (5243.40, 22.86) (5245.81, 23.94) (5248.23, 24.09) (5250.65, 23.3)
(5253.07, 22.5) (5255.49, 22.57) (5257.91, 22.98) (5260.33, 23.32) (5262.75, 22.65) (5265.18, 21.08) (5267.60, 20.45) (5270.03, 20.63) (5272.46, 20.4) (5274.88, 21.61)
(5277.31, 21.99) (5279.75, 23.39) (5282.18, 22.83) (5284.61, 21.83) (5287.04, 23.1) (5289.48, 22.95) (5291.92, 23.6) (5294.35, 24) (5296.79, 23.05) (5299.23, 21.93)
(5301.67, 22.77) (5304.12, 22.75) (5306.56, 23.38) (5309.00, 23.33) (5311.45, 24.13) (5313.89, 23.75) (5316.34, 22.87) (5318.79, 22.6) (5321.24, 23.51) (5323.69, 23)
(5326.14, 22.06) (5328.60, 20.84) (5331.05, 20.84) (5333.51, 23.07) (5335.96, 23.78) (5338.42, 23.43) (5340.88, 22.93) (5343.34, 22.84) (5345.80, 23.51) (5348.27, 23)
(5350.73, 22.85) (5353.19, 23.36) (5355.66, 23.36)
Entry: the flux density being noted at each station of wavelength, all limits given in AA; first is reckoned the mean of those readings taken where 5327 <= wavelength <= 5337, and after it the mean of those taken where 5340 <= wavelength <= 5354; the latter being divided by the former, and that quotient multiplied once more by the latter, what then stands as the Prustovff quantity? 24.1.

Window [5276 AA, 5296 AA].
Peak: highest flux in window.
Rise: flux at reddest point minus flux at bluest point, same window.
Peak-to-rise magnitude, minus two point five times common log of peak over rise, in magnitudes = -2.69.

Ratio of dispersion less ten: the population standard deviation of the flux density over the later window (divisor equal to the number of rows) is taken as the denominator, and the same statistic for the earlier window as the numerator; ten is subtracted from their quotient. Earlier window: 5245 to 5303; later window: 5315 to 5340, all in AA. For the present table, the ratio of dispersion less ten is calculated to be -8.92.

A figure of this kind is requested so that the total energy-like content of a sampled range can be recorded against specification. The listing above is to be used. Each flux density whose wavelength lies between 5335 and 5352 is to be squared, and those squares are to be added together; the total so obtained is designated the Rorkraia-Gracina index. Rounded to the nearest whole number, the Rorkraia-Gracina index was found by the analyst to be 3766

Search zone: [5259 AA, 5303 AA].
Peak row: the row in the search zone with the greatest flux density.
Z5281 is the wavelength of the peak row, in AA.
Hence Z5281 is 5294.35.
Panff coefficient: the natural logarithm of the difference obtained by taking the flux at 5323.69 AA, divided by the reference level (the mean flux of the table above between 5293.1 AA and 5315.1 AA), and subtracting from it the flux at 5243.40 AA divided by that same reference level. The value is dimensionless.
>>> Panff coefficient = -5.1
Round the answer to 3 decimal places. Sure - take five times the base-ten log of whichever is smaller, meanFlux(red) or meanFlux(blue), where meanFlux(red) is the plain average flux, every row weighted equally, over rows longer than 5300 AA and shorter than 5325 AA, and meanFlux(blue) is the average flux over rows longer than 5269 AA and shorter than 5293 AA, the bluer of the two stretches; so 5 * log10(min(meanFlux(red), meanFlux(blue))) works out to 6.735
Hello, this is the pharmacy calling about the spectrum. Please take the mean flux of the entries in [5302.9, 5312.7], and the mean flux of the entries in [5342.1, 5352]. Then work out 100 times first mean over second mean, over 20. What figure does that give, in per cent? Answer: 5.08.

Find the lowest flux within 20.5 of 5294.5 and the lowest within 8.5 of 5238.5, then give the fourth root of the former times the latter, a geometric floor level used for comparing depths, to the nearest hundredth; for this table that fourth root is 4.68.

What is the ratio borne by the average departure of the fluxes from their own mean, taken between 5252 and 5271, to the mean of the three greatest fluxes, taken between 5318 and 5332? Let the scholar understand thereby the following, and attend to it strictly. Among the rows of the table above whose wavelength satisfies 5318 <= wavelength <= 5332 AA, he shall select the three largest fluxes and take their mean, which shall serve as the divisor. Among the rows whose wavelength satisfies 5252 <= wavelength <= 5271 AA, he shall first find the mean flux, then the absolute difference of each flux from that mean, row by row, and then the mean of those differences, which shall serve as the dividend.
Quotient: 0.042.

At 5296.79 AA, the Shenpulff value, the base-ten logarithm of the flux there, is 1.36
